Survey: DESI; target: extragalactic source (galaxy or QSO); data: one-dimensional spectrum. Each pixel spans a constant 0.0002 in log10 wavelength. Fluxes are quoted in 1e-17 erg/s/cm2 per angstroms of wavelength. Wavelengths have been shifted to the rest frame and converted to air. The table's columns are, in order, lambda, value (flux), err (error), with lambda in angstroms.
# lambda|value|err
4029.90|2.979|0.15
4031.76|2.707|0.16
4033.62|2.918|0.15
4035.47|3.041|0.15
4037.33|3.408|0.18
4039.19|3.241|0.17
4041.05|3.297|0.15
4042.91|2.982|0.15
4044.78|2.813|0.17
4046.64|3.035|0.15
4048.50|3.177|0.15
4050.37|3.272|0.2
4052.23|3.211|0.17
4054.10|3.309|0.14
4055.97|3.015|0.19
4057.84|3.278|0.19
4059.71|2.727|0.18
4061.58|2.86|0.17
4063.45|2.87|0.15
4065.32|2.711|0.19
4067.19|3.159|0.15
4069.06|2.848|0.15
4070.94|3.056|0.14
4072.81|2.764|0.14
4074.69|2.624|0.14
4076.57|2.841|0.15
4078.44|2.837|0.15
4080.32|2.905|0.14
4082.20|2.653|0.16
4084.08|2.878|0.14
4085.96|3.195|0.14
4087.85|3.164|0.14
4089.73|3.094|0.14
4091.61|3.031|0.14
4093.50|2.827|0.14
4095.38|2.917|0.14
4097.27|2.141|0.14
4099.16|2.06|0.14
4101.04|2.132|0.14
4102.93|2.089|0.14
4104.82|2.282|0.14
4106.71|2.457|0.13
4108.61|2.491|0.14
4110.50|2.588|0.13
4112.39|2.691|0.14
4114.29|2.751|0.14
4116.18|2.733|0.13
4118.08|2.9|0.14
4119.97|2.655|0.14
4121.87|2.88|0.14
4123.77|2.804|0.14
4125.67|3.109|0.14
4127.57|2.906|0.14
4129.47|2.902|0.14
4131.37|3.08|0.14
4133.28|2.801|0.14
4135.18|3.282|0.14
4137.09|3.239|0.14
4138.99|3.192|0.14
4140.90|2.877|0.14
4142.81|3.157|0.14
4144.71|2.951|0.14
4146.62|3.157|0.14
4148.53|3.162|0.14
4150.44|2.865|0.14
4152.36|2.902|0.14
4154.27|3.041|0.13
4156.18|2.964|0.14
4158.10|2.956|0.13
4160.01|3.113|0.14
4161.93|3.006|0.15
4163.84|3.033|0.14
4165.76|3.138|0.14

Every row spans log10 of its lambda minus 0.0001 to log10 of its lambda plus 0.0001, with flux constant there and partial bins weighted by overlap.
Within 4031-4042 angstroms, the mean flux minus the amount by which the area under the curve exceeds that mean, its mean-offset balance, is -28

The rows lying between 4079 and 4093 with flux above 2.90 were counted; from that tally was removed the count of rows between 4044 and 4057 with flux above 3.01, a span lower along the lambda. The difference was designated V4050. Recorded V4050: -1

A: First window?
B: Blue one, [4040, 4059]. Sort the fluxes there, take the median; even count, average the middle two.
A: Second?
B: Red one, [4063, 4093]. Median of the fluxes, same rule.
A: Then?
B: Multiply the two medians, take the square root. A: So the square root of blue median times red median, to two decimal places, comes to 3.03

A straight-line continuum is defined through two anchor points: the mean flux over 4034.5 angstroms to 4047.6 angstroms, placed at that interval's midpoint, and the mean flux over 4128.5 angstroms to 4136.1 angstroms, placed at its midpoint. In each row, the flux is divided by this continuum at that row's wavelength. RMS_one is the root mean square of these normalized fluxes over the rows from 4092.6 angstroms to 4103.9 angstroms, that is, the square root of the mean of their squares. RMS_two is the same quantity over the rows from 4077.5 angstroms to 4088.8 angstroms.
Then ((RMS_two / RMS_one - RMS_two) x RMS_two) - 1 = -0.74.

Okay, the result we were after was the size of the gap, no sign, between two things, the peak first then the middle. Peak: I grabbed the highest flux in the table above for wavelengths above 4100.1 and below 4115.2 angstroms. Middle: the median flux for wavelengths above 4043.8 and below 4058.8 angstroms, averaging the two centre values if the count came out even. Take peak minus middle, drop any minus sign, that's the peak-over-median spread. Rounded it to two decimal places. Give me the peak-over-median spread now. 0.44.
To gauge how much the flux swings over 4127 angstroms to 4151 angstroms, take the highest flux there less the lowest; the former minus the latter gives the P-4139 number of 0.48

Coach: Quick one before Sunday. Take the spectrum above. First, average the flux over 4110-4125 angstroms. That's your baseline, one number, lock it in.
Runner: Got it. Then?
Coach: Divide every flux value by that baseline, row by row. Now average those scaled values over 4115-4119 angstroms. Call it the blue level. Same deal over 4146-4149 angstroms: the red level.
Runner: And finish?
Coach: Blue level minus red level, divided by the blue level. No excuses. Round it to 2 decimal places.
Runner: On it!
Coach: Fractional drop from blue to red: -0.12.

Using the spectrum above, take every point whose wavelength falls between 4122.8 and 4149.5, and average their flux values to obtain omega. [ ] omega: 3.04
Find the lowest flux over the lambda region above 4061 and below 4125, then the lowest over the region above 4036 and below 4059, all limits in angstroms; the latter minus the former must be 0.75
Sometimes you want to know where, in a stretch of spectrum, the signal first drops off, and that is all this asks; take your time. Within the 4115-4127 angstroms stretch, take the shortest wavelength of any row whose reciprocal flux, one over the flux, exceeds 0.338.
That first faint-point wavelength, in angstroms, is 4116.18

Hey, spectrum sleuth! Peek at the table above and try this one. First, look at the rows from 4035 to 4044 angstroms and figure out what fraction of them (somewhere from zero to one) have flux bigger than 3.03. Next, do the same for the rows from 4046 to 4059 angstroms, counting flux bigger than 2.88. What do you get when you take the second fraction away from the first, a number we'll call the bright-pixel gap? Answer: -0.2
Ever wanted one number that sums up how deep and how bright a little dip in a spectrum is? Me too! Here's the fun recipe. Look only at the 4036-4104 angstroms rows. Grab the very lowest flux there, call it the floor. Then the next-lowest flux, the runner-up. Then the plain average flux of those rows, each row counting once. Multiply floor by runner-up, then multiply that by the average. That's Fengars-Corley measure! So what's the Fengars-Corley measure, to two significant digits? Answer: 12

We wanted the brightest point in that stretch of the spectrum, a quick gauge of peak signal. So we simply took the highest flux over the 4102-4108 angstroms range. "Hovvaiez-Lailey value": 2.457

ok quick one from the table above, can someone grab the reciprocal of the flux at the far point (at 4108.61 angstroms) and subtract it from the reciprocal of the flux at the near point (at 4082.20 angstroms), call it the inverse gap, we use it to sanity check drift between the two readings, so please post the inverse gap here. -0.02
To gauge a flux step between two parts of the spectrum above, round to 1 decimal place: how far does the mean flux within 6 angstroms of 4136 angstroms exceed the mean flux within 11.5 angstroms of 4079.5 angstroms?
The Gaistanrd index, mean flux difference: 0.2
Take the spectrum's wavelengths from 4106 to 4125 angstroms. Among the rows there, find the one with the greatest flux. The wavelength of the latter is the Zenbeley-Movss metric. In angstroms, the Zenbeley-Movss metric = 4118.08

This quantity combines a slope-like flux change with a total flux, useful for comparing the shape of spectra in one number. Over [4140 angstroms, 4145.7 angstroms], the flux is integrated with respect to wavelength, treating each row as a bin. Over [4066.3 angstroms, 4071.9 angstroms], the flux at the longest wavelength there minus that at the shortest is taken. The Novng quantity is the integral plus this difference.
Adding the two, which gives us 17.0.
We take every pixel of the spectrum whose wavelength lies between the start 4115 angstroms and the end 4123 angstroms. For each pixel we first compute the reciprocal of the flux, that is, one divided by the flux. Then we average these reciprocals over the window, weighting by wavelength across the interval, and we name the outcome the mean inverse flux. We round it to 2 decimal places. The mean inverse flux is 0.36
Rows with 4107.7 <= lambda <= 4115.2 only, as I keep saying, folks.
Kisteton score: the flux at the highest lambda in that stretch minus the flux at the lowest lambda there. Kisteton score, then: 0.26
